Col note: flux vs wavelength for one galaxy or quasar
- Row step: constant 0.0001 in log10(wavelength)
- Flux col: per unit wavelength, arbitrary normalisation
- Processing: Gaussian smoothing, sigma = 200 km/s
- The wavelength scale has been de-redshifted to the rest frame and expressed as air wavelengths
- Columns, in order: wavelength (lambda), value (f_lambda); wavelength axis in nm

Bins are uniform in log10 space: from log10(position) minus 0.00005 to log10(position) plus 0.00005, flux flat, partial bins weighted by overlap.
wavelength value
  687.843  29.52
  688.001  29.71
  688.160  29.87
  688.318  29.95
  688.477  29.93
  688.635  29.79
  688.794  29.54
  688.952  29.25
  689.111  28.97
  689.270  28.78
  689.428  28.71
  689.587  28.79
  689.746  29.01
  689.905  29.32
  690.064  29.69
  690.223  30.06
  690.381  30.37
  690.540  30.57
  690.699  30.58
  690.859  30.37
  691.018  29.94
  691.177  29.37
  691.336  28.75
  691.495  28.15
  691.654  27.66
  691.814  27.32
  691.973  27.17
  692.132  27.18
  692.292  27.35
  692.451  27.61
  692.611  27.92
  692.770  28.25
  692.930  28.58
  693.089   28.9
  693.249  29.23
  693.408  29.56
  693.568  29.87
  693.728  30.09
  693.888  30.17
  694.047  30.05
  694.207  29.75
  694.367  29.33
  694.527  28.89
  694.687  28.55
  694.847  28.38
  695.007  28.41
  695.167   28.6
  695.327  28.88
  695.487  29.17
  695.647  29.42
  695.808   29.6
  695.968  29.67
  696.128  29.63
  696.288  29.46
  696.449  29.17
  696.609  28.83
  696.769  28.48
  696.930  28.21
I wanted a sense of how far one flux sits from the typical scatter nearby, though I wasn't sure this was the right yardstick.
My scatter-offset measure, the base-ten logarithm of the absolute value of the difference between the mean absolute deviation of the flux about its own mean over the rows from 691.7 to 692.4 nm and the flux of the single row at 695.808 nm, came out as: 1.470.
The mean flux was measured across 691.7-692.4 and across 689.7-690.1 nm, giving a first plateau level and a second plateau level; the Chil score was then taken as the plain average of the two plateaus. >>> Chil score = 28.3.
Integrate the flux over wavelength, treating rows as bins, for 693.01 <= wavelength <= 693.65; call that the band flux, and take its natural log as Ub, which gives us 2.9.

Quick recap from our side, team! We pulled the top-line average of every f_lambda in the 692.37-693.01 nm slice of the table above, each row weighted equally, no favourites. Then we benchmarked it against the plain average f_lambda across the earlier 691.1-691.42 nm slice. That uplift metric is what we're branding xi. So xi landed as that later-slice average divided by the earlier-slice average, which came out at 0.97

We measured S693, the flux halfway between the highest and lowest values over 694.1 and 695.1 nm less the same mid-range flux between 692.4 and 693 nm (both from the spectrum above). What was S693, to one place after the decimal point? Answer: 1.0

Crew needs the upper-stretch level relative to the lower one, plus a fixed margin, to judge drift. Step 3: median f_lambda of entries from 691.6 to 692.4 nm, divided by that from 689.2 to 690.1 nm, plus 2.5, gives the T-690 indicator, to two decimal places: 3.45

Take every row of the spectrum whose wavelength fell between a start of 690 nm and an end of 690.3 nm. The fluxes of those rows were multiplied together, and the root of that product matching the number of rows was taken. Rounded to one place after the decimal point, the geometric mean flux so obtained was 29.9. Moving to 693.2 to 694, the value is 29.8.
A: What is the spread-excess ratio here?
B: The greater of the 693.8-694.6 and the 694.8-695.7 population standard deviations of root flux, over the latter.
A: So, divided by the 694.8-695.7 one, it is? 1.21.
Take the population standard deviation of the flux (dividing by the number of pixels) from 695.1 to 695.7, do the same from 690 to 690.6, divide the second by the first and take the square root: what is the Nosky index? 1.0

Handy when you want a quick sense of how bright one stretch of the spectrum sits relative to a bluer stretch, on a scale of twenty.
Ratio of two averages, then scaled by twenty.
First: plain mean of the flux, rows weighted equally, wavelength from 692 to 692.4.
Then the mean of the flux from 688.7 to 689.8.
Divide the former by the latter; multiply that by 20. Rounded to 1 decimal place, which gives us 18.8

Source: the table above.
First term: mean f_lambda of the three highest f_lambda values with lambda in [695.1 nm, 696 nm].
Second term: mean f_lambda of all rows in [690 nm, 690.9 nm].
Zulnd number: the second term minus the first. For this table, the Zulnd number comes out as 0.7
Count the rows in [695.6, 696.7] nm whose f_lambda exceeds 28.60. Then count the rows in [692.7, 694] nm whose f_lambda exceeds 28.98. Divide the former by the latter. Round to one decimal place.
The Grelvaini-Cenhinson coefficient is 1.4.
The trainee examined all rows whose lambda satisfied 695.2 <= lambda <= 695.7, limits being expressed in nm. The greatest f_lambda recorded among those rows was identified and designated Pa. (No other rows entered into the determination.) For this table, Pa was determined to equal 29.42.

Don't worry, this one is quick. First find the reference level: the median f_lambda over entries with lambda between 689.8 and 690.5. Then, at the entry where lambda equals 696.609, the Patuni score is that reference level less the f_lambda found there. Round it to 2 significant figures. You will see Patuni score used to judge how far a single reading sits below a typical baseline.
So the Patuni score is 1.0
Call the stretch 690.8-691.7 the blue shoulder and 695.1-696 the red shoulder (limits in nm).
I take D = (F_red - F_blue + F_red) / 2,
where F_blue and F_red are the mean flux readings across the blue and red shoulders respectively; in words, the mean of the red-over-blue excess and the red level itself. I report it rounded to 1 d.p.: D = 14.7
